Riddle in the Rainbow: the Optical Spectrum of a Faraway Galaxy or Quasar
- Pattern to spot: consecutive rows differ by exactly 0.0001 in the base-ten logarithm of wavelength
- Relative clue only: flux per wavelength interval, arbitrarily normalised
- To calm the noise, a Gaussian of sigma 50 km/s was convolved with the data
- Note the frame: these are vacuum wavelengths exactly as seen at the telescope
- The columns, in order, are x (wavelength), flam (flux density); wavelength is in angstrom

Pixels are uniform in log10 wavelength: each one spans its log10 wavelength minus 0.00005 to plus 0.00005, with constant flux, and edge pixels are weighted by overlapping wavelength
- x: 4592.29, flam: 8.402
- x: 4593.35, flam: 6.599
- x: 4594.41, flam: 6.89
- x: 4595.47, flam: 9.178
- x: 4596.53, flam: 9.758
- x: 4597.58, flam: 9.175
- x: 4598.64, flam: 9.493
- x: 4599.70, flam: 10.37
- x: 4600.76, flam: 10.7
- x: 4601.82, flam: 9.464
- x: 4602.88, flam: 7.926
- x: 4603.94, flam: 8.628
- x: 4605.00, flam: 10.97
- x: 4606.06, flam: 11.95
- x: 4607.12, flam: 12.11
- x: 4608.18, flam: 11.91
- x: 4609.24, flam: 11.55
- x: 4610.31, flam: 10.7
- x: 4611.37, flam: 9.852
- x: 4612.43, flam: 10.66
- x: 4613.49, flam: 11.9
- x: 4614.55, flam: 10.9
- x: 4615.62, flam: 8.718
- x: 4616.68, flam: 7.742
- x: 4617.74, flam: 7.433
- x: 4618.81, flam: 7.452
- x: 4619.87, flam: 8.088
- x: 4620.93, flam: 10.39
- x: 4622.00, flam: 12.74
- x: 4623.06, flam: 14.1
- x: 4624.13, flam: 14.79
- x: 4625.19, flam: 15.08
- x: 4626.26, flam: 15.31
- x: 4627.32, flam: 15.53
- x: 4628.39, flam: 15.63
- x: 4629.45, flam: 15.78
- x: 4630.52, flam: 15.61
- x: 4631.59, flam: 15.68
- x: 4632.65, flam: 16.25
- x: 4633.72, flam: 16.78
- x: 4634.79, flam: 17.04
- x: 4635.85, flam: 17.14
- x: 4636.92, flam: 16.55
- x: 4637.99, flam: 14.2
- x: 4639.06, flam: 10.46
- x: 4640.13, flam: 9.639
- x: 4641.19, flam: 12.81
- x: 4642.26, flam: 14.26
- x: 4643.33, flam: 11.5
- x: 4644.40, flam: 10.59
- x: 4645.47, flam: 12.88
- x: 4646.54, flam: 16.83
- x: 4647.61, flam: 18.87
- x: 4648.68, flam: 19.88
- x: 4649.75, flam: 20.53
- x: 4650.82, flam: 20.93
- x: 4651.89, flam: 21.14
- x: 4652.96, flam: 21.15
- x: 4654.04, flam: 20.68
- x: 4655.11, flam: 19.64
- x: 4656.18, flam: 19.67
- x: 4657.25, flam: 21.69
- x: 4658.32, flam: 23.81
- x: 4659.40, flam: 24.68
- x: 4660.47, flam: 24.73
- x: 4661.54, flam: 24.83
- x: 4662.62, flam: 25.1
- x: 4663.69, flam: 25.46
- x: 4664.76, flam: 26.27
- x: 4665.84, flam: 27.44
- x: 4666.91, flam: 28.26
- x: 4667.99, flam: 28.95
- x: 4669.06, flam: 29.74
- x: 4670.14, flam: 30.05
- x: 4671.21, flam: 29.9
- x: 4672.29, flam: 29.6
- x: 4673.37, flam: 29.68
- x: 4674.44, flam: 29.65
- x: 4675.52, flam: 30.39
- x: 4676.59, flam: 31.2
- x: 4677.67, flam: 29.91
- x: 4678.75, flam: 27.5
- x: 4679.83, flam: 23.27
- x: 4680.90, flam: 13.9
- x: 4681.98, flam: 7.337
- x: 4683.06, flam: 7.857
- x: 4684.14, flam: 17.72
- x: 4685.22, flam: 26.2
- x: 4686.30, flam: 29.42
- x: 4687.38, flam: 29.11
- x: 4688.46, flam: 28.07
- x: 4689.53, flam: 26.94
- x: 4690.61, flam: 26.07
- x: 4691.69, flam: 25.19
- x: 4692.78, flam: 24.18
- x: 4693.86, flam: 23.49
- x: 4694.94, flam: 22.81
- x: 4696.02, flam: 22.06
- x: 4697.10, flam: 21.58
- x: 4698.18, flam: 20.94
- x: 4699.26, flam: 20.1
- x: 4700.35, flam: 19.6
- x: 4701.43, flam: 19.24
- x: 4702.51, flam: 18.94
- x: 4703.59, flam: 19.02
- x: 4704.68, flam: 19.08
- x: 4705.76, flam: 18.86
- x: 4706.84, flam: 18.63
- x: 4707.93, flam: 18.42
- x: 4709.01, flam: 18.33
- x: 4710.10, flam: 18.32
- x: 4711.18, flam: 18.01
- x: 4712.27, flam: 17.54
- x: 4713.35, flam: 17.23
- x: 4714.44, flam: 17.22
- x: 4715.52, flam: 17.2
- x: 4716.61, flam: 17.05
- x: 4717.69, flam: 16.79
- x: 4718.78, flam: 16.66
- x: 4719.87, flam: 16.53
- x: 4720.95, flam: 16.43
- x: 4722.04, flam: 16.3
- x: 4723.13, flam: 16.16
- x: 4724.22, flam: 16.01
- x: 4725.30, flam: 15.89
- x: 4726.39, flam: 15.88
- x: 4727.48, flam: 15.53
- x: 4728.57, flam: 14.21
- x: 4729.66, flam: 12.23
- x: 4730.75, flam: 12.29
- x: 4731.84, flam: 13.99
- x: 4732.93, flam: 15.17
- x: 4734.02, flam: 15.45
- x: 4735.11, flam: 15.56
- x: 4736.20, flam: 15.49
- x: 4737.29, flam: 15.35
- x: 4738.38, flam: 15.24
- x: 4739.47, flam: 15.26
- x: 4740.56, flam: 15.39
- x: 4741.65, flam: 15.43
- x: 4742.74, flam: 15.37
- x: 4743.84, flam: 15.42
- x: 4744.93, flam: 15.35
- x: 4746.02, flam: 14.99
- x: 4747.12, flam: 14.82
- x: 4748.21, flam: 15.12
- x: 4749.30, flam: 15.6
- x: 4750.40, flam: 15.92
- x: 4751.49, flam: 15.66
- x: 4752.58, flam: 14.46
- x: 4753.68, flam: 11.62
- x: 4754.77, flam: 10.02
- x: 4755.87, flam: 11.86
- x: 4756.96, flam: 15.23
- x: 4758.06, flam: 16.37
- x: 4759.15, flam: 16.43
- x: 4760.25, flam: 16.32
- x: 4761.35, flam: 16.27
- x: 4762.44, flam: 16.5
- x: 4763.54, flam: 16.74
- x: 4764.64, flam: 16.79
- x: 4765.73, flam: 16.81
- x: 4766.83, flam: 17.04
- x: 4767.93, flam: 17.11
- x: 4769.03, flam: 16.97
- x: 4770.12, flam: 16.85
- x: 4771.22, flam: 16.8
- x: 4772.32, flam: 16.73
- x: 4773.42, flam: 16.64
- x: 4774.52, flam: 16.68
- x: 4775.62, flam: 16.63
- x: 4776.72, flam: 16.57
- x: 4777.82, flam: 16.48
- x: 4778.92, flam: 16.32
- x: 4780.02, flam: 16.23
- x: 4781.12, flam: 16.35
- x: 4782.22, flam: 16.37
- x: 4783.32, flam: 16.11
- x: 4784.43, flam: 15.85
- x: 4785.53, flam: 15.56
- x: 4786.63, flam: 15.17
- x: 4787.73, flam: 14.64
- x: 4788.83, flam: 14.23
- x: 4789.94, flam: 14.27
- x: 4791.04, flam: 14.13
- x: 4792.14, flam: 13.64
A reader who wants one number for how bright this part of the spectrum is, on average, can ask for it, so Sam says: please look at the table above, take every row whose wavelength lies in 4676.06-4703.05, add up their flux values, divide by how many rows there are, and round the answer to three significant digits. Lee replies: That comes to 22.5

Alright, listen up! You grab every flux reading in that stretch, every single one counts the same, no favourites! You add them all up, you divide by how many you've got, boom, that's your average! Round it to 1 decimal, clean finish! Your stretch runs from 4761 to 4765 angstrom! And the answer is 16.6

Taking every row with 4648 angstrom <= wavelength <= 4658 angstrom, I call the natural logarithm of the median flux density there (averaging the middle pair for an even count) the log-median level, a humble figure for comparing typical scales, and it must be 3.03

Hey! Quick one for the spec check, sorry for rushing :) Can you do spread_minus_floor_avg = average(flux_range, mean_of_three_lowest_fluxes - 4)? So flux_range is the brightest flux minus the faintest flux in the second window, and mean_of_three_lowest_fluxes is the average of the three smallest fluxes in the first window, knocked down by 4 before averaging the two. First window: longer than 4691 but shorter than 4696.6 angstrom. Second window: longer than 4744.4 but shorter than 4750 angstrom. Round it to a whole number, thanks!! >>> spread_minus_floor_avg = 10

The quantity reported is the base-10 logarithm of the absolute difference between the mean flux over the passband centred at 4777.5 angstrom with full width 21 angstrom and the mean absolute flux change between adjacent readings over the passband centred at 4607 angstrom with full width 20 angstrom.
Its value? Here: 1.19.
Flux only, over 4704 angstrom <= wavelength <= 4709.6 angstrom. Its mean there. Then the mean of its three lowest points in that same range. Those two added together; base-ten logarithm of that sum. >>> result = 1.57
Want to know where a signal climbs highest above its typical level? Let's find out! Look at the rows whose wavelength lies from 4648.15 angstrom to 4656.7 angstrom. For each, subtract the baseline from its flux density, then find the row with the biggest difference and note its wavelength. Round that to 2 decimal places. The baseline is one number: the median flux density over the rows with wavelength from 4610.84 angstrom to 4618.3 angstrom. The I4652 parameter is 4652.96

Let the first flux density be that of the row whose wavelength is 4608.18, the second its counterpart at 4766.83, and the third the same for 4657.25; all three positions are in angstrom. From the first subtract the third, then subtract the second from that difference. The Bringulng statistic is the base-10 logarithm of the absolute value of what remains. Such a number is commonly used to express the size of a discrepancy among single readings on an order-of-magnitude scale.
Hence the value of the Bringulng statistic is 1.43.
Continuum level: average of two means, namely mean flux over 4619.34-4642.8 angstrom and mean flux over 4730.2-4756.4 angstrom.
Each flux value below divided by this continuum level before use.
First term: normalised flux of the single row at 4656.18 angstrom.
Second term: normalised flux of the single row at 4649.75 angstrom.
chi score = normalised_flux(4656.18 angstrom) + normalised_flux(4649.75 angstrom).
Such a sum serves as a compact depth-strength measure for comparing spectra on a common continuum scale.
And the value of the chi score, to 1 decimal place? 2.8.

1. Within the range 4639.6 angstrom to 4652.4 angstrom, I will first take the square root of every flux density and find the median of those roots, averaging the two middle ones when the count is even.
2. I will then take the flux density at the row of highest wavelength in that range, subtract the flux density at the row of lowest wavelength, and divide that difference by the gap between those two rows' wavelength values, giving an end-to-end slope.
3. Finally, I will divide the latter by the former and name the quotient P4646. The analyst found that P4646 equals 0.25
